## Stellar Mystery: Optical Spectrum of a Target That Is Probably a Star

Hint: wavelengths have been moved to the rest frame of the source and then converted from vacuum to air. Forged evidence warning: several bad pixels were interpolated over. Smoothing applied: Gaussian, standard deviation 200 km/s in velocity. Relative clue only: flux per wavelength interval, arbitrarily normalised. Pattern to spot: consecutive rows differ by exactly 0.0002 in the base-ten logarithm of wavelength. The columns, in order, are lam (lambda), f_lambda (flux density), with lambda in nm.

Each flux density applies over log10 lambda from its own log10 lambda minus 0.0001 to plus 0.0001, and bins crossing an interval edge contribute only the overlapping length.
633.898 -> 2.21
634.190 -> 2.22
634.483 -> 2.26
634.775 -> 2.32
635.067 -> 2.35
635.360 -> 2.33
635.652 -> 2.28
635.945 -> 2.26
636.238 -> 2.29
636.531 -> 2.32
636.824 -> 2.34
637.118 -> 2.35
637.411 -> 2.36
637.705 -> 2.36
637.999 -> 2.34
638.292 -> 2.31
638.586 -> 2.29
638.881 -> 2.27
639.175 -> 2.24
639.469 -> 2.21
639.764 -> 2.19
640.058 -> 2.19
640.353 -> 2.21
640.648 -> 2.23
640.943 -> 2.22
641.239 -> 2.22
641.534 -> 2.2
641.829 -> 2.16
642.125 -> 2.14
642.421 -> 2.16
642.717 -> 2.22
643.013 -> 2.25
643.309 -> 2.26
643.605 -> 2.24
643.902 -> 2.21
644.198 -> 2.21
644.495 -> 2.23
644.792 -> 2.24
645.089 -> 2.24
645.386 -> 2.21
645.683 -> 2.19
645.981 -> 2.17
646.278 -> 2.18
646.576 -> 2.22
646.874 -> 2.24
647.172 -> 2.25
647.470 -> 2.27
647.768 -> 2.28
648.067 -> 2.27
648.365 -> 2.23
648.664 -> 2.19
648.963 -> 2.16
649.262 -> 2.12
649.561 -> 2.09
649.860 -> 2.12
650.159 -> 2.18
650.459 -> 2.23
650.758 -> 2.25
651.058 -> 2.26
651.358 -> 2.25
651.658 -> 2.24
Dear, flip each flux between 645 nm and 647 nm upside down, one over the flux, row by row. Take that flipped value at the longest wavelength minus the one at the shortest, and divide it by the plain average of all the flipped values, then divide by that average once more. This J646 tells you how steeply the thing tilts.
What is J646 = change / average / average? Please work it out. 0.000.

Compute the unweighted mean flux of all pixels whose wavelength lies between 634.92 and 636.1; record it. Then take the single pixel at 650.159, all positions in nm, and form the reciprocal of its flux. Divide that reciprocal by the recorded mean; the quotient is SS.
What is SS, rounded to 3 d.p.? 0.199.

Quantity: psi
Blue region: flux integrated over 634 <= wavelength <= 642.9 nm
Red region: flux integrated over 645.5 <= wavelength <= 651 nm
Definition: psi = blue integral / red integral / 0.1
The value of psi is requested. 17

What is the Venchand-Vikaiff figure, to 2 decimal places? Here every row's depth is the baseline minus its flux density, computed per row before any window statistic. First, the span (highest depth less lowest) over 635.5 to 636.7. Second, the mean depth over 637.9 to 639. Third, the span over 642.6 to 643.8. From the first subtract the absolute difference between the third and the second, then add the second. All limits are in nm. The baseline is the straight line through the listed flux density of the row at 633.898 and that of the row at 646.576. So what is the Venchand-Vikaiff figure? -0.16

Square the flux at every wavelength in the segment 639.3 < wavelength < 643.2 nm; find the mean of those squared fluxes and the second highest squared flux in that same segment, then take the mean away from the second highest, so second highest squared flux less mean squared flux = 0.13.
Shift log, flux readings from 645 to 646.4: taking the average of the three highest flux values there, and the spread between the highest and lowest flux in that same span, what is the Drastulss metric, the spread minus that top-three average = -2.14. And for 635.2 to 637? -2.25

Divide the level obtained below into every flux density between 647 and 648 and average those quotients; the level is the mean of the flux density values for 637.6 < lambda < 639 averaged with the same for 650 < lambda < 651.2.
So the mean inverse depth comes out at 1.002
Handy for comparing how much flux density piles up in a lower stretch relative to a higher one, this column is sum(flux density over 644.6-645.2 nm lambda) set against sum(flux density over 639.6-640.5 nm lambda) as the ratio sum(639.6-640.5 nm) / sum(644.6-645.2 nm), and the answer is 1.5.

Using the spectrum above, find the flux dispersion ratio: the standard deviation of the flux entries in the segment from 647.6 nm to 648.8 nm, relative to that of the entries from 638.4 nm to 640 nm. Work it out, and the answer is 1.0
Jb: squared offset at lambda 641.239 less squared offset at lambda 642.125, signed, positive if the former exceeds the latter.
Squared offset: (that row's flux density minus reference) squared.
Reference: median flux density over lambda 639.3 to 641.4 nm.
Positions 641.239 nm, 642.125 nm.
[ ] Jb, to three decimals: -0.005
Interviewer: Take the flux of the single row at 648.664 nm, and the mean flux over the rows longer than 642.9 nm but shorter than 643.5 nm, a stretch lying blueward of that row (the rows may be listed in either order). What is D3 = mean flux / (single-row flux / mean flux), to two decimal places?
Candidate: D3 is 2.32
